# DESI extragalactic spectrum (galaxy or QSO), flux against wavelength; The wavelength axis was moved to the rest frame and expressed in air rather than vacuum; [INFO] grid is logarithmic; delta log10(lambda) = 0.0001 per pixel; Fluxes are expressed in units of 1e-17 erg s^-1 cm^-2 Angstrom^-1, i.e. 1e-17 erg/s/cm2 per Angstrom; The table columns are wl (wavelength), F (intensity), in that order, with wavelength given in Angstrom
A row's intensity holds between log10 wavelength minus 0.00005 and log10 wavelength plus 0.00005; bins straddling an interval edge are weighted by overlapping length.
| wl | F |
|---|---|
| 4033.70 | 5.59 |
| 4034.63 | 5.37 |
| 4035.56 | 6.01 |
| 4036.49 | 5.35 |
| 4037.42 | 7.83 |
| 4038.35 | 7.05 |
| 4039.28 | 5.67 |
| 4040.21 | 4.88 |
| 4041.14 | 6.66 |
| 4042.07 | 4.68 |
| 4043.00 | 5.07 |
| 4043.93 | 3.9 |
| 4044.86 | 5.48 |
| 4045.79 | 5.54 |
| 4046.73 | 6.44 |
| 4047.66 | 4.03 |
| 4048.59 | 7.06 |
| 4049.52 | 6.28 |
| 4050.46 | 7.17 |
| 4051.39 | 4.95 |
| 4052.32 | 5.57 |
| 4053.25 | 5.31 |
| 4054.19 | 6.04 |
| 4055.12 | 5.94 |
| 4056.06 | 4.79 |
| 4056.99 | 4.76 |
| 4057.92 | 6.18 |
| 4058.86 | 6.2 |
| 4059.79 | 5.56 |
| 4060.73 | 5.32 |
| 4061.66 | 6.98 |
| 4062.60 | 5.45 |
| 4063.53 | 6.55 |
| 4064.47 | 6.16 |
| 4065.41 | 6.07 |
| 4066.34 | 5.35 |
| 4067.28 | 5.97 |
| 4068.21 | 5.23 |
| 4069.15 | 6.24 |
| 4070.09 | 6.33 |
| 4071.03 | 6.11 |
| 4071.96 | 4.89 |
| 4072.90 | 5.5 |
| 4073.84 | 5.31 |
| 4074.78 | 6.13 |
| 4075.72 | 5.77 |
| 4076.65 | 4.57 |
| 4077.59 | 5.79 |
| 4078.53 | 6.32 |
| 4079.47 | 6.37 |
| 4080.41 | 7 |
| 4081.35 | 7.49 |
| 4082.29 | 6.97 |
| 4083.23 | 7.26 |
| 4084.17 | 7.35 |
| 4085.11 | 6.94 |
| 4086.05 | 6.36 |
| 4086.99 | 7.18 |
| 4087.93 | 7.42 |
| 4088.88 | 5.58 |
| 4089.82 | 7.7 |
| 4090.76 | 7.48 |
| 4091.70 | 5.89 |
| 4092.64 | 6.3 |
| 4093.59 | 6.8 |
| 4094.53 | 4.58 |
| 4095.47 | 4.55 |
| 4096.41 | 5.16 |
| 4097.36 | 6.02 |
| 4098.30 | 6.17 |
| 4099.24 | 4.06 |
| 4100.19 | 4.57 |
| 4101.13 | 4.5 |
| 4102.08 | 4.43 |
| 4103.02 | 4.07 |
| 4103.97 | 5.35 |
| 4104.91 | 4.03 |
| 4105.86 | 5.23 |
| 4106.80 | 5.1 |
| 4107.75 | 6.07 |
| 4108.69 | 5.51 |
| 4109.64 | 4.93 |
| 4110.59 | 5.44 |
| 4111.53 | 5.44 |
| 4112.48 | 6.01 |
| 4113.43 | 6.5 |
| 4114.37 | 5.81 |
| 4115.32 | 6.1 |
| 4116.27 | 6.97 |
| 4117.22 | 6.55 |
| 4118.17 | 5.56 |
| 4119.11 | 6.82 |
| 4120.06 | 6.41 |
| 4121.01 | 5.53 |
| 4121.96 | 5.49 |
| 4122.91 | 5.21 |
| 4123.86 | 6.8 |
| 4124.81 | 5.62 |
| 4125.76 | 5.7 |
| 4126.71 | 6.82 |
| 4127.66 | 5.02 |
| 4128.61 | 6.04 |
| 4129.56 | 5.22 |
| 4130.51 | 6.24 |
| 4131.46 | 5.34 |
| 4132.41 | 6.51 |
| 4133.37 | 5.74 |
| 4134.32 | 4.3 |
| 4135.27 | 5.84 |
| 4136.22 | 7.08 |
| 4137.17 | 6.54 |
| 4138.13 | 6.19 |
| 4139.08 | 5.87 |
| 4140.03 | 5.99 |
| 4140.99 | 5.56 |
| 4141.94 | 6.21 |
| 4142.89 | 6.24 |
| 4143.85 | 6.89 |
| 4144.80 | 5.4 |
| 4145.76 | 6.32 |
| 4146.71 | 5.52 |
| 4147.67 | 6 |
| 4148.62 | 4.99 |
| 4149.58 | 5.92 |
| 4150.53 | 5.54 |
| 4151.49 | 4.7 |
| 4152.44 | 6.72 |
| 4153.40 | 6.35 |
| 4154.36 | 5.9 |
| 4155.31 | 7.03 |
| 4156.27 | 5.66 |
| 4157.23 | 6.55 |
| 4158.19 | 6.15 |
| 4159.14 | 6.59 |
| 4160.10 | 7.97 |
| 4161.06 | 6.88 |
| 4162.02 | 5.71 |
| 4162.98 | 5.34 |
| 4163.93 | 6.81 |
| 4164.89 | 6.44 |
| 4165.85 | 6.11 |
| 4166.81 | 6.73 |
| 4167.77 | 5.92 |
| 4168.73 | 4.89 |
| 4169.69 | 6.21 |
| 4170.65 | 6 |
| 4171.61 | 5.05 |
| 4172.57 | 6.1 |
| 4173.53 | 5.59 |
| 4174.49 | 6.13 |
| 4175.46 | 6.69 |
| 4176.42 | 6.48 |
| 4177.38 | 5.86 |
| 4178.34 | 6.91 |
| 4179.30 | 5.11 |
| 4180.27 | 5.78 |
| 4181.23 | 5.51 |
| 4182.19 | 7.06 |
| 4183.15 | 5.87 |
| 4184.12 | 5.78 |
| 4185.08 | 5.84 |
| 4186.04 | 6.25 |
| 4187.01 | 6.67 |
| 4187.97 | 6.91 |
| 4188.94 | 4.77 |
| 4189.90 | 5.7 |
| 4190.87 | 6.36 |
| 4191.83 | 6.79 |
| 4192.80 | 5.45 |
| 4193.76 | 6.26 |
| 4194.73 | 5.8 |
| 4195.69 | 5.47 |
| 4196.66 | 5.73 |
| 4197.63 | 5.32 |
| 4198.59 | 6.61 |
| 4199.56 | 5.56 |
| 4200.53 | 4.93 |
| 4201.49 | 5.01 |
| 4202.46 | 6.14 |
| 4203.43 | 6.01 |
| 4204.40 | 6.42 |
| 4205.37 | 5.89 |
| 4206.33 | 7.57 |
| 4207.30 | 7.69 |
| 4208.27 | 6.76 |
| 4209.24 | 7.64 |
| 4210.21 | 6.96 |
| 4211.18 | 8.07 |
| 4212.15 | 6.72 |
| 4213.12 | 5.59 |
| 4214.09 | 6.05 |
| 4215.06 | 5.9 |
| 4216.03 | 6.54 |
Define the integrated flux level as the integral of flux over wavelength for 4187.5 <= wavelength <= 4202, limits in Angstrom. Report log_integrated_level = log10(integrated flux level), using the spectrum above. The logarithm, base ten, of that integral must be 1.92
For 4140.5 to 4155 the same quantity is 1.93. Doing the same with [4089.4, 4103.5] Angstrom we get 1.89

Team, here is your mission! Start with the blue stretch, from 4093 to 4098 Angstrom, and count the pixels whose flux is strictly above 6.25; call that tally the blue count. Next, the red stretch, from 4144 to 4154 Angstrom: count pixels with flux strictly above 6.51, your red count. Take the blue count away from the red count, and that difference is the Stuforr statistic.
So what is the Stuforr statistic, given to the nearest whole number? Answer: 0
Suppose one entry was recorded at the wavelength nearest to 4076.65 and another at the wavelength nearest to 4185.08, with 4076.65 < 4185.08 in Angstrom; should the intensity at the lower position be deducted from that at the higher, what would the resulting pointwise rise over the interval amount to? 1.3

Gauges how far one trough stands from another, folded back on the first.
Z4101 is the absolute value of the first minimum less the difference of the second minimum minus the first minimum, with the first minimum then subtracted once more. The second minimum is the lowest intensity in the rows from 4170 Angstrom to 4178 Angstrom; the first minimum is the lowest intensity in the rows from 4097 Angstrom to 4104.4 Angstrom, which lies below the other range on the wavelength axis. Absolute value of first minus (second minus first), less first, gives -1.0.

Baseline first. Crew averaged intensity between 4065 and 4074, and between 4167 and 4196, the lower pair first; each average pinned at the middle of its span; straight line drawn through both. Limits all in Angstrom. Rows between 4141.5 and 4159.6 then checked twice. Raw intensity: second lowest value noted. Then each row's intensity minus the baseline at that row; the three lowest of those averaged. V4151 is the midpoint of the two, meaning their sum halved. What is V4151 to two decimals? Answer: 2.06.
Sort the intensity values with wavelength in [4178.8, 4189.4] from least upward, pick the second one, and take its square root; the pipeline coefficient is 2.26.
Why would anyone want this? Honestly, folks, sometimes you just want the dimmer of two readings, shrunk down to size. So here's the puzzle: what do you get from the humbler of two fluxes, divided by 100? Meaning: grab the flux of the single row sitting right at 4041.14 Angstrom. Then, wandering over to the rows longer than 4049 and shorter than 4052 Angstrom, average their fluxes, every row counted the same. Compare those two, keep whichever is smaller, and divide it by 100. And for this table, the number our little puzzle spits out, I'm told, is 0.061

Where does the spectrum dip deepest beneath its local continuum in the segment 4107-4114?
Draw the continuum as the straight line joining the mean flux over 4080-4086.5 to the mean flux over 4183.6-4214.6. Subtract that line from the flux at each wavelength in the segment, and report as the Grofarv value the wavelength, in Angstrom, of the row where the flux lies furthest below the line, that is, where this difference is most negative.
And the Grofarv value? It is 4109.64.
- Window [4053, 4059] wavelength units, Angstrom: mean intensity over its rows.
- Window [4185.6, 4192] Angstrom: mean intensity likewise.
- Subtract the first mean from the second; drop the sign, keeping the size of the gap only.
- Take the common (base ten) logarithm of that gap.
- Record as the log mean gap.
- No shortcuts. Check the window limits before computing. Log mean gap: -0.22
